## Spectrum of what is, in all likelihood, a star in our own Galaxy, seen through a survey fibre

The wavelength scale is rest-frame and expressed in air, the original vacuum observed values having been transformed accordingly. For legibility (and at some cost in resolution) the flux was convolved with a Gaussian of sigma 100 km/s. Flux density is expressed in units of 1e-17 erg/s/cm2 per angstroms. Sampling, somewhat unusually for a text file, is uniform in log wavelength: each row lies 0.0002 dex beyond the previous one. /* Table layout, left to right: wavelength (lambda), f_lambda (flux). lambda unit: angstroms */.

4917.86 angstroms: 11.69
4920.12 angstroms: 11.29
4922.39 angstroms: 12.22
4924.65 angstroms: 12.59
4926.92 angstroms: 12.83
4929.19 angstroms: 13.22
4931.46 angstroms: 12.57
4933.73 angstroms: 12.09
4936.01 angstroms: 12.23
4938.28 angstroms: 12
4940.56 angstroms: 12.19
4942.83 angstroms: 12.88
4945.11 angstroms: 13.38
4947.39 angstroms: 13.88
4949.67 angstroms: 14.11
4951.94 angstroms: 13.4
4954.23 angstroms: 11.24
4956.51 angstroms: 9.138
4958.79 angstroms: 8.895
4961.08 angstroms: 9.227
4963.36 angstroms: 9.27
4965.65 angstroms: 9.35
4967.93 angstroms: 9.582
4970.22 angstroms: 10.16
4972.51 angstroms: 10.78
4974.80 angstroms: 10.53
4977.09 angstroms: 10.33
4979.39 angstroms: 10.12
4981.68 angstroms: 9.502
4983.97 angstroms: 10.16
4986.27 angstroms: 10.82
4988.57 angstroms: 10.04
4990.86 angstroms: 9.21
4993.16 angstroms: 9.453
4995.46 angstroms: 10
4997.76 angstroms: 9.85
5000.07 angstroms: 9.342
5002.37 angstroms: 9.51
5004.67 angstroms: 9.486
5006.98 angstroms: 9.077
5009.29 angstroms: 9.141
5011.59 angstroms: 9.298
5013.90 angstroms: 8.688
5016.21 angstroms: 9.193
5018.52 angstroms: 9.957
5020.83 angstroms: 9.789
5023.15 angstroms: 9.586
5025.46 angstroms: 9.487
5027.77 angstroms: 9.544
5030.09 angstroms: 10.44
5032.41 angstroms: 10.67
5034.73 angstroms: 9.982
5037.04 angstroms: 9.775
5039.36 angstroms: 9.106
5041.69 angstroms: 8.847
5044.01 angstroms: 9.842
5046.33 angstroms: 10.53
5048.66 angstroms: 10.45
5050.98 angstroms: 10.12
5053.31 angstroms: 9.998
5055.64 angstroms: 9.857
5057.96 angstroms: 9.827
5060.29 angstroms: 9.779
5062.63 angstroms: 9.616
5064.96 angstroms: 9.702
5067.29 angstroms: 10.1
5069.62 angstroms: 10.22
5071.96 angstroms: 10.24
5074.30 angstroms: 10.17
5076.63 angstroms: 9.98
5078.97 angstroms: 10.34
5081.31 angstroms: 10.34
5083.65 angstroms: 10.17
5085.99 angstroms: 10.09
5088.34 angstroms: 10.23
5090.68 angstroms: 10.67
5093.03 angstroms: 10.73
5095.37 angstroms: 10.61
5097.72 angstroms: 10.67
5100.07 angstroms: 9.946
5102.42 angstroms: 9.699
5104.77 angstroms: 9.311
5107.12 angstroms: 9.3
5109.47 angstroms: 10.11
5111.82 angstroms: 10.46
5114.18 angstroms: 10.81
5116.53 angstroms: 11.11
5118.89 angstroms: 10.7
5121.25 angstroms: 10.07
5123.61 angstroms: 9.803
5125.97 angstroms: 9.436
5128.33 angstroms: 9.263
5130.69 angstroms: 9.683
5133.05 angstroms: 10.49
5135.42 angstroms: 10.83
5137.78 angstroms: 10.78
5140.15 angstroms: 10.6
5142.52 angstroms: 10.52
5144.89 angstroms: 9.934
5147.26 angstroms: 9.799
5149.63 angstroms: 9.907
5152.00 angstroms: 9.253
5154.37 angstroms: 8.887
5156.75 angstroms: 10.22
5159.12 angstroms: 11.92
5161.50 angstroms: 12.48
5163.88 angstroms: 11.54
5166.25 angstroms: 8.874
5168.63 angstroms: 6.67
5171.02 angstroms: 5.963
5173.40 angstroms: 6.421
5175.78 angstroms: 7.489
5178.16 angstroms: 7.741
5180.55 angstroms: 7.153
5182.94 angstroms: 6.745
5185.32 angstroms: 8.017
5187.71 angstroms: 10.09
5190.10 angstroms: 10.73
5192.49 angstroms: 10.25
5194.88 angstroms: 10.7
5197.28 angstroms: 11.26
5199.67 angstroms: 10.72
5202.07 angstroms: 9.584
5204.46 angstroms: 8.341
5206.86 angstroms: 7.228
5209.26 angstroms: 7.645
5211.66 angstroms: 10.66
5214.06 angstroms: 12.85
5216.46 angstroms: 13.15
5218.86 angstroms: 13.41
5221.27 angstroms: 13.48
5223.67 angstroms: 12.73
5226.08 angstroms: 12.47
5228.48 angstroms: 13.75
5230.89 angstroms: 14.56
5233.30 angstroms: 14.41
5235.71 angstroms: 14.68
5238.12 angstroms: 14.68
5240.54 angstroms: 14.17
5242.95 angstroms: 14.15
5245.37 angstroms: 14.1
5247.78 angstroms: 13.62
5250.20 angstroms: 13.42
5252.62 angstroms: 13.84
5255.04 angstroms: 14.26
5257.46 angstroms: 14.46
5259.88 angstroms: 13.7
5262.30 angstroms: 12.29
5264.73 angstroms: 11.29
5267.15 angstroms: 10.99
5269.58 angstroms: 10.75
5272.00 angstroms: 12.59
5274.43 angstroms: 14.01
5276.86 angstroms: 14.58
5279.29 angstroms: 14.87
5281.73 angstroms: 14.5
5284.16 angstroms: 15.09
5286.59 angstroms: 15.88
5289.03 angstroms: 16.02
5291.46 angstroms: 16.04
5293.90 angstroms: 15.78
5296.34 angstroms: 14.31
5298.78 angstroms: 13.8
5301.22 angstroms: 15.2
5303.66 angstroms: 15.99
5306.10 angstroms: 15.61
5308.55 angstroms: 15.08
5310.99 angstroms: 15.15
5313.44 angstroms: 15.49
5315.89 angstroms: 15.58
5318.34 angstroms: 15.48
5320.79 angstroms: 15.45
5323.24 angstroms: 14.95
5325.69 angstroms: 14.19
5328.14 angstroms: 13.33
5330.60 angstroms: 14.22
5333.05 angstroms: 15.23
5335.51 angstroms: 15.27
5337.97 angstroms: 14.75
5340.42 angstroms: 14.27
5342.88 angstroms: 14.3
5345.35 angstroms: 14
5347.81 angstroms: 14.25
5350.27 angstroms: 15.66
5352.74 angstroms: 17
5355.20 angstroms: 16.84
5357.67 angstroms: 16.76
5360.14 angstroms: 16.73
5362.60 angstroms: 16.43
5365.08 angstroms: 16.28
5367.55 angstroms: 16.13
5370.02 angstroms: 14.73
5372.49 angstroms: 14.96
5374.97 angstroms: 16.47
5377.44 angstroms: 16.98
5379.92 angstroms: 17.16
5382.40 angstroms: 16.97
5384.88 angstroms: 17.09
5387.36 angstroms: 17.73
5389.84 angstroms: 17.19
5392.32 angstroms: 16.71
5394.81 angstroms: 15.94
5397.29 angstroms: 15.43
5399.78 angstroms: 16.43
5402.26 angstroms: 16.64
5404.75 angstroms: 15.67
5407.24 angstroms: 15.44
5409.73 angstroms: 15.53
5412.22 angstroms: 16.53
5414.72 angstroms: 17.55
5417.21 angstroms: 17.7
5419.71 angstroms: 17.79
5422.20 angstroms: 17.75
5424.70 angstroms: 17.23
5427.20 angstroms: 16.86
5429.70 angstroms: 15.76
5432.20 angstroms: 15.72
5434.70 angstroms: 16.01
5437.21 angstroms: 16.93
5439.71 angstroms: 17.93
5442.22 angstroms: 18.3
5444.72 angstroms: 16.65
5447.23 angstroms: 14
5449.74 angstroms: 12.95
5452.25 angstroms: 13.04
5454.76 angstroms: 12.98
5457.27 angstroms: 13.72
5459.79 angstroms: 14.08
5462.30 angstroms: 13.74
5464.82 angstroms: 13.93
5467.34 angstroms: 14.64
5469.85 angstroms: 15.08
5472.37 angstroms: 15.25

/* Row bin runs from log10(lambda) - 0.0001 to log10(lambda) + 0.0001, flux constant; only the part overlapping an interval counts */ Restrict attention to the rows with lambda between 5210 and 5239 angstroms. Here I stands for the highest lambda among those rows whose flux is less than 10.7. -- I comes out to 5211.66 angstroms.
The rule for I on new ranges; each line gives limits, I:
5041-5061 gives 5060.29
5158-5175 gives 5173.40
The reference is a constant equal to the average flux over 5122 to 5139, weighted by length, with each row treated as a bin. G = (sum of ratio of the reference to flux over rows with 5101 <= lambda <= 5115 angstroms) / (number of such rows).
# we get 1.01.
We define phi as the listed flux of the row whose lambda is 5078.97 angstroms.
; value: 10.34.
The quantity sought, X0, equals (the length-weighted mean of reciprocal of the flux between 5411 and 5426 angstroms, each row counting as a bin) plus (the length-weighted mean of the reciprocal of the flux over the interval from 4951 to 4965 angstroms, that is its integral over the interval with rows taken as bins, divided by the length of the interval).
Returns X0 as 0.158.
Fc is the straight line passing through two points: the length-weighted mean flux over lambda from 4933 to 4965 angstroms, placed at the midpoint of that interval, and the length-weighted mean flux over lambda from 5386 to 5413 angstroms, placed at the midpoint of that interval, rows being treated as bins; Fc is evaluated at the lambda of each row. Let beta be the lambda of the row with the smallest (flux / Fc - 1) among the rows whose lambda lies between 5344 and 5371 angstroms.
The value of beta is 5345.35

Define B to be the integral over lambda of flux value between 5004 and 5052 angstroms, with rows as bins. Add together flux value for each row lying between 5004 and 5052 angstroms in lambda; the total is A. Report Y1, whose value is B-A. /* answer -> 261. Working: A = 203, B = 464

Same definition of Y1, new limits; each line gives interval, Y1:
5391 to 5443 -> 516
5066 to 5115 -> 285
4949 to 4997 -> 275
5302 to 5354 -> 466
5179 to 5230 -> 316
